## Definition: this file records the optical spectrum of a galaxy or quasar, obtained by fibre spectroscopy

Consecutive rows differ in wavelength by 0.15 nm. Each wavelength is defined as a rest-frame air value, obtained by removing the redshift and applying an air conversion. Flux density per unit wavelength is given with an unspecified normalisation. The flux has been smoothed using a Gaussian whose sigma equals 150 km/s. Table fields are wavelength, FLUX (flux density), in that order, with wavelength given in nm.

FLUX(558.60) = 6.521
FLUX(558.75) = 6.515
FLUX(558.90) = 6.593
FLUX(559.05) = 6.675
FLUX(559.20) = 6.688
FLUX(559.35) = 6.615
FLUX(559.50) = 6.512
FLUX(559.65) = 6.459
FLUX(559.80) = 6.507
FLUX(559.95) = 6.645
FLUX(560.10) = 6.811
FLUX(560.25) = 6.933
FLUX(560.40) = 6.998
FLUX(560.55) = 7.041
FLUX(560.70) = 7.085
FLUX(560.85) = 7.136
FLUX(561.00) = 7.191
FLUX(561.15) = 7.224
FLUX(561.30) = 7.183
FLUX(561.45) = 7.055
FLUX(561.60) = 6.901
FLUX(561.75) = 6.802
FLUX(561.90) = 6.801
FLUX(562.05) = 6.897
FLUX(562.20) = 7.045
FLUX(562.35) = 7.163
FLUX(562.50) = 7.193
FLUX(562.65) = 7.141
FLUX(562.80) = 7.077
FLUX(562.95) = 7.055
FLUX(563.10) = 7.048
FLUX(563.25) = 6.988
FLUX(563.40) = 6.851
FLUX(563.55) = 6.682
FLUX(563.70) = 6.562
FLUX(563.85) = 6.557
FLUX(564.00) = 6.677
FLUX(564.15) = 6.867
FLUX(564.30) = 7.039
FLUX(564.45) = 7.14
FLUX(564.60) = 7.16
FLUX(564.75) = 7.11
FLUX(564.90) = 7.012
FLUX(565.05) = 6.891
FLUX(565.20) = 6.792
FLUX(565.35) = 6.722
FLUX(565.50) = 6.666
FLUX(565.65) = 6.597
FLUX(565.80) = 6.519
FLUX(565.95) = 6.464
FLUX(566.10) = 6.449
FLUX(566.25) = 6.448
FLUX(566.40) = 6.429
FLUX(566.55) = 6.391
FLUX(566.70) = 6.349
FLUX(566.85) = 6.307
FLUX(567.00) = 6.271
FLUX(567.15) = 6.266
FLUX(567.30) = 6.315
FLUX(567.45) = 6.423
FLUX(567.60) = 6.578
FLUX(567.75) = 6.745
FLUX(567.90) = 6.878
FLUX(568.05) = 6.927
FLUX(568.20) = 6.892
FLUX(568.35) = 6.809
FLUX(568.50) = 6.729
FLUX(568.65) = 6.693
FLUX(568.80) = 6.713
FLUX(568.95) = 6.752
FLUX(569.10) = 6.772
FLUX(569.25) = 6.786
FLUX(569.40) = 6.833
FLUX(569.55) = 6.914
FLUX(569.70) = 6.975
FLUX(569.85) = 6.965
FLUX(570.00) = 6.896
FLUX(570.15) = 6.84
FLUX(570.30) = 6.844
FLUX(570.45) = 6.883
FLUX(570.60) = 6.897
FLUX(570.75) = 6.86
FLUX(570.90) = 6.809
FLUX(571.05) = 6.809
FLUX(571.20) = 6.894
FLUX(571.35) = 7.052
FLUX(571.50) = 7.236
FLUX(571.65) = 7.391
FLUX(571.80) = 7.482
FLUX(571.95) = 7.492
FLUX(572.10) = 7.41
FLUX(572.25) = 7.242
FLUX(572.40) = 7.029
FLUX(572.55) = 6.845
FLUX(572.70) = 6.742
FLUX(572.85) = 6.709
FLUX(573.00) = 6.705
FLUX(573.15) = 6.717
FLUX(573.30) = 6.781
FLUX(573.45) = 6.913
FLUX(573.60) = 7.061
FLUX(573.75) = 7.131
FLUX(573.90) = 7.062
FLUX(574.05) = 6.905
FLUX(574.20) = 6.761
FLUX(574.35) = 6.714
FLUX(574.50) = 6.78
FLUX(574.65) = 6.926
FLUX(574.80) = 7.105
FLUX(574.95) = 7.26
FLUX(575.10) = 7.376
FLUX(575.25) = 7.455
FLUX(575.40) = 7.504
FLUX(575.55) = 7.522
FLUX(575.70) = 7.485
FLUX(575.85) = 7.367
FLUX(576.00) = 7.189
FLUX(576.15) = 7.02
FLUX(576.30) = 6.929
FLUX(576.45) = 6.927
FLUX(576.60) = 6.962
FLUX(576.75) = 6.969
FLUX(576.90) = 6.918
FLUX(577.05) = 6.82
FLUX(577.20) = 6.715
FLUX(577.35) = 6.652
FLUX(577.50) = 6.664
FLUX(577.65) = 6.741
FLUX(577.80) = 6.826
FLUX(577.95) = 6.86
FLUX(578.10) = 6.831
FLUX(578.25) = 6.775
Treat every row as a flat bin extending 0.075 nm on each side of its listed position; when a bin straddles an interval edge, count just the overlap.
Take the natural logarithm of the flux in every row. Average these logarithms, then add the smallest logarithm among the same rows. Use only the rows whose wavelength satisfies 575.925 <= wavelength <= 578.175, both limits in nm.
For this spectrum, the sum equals 3.82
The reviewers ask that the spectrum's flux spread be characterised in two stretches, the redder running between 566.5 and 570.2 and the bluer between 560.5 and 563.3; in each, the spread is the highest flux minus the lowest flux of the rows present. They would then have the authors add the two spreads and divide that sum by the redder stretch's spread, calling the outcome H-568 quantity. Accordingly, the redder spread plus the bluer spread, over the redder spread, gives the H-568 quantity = 1.6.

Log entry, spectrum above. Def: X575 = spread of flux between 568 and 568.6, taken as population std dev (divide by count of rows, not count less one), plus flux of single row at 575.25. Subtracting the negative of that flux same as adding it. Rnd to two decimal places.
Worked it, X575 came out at 7.53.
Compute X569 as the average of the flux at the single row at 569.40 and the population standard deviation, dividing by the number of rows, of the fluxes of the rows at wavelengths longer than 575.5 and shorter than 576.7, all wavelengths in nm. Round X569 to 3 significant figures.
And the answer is 3.53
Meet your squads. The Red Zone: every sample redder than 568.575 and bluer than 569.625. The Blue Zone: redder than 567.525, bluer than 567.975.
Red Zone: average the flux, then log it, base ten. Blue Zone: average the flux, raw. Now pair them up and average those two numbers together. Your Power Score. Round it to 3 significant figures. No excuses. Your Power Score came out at 3.78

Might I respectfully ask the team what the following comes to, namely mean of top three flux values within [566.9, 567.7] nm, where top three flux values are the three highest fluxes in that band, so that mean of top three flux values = 6.44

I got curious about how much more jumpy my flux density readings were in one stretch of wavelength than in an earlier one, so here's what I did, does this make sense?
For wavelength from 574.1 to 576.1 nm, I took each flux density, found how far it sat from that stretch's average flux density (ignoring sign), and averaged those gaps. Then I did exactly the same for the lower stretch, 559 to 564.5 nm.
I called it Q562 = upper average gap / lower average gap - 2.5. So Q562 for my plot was -1.2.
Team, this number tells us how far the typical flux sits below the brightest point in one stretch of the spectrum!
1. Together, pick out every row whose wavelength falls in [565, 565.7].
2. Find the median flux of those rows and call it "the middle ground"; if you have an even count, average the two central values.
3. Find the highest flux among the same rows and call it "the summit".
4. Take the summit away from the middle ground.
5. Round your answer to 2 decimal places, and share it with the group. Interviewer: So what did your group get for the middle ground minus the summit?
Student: -0.17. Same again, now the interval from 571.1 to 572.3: -0.18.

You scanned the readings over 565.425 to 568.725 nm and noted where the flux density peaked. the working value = 568.05 nm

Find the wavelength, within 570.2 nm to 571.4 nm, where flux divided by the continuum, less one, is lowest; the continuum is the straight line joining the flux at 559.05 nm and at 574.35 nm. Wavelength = 571.05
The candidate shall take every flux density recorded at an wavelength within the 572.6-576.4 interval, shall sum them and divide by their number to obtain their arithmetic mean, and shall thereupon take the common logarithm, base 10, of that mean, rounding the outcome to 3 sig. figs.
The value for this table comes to 0.848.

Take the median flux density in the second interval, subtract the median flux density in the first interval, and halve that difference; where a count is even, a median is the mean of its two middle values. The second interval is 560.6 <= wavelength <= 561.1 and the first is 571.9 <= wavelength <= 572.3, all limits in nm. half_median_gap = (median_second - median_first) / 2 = -0.1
